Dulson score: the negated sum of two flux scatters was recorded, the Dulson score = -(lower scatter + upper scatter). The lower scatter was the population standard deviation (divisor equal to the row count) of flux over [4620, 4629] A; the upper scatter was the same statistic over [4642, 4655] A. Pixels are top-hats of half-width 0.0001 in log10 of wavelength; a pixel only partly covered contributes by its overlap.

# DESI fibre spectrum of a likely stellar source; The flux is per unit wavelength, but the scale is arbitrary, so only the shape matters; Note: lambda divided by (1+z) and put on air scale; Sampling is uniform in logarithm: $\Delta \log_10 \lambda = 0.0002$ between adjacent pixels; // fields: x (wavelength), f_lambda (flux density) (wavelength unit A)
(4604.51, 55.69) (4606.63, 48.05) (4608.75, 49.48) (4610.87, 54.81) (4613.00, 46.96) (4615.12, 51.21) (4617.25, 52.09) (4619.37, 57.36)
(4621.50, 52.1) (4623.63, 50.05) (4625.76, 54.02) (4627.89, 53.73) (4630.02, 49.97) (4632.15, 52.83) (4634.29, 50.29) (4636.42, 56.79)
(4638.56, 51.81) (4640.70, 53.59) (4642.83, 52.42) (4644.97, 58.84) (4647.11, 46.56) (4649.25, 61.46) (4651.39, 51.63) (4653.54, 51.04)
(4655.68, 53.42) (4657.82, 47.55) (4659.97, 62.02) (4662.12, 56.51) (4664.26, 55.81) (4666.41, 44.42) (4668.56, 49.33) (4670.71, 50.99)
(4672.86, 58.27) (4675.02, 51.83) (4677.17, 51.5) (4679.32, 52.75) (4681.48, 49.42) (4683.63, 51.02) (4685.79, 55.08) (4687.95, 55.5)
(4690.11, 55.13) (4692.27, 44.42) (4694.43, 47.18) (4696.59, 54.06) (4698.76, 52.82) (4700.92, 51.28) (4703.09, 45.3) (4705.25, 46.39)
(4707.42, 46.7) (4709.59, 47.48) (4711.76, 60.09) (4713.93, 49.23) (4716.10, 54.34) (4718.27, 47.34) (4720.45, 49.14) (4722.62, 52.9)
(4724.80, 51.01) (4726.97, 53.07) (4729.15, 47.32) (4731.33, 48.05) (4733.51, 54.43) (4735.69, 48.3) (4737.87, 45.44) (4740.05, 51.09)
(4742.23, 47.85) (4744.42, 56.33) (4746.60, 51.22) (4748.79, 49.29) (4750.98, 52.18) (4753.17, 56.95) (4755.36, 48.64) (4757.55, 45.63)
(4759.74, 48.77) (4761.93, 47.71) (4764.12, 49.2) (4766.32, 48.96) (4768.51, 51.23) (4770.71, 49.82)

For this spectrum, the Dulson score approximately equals -6.6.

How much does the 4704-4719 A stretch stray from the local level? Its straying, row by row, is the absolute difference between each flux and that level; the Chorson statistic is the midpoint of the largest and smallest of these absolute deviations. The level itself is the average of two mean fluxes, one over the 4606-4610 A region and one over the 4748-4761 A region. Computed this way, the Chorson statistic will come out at 5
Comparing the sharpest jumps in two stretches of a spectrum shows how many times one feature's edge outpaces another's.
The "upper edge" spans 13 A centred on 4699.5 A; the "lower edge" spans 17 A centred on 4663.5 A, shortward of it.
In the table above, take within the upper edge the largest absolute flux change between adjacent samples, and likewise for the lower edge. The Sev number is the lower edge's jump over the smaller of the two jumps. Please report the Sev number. 2.1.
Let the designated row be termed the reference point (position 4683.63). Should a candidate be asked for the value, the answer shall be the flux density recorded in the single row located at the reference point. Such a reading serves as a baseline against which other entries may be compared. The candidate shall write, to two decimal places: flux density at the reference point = 51.02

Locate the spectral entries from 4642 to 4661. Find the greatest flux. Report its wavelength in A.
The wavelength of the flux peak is 4659.97 A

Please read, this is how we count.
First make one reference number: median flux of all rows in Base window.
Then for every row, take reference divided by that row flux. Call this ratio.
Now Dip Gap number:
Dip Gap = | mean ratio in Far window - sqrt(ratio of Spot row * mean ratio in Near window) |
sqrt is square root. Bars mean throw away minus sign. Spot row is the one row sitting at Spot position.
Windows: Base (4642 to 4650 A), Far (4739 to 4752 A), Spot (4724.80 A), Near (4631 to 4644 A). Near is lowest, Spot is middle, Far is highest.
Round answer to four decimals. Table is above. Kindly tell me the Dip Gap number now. 0.0156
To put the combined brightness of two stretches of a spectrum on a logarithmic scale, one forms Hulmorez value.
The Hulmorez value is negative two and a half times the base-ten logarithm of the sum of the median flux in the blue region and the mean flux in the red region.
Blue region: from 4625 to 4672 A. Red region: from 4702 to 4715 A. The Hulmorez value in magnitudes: -5.02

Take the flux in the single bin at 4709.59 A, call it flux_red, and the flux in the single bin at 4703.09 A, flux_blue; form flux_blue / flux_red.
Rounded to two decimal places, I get 0.95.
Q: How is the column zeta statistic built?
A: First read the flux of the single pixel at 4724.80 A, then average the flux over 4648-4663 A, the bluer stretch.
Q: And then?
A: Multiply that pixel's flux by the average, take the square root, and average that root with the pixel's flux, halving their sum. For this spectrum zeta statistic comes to 51.9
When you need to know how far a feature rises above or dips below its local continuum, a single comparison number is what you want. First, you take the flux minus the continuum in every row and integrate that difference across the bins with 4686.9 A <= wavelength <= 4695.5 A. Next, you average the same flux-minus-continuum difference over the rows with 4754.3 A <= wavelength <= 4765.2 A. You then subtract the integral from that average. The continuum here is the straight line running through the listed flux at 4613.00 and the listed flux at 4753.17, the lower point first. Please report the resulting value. 8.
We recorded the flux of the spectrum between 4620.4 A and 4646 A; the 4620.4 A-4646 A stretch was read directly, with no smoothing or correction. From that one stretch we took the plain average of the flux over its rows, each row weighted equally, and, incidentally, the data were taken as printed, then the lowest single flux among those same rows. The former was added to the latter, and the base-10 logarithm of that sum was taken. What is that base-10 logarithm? 2.013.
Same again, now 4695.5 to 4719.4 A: 1.981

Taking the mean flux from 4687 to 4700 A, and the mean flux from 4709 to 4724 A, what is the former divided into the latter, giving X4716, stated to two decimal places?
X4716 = 1.00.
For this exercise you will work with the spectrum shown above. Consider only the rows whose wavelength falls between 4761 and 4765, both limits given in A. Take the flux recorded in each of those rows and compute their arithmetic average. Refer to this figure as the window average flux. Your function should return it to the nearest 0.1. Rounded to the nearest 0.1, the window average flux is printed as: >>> 48.5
